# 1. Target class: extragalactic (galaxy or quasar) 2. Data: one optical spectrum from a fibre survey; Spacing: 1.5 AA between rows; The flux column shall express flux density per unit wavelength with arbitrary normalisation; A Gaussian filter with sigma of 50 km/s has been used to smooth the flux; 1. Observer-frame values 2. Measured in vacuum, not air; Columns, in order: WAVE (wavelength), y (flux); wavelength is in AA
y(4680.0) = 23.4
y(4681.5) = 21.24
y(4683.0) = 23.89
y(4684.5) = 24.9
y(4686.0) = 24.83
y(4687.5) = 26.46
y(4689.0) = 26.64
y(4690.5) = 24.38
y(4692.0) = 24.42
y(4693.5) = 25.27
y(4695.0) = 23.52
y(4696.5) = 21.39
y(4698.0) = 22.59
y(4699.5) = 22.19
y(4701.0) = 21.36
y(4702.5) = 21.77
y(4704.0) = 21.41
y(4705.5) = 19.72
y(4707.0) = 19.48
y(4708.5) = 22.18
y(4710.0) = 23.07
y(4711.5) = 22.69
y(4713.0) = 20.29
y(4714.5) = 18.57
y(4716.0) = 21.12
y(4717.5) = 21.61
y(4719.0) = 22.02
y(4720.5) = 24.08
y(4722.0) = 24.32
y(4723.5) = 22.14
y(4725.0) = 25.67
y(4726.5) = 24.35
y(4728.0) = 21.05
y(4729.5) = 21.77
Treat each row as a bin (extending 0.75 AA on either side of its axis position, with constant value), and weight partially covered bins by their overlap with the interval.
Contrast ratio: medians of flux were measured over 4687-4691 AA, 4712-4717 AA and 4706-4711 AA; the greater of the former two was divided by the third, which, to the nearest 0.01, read 1.19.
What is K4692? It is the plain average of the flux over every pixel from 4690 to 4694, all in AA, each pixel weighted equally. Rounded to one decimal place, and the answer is 24.7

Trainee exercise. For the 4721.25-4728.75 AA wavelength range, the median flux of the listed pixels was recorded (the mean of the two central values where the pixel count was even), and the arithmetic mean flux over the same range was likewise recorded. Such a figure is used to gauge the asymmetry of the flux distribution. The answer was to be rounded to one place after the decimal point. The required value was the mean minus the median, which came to -0.8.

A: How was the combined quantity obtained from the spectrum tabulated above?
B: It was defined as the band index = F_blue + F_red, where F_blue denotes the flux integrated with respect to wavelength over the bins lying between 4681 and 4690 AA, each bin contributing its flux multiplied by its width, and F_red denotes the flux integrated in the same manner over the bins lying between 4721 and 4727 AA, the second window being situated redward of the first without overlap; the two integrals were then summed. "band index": 367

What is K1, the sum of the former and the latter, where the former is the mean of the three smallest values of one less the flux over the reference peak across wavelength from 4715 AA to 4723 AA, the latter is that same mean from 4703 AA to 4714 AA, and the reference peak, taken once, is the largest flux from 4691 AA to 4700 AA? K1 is 0.17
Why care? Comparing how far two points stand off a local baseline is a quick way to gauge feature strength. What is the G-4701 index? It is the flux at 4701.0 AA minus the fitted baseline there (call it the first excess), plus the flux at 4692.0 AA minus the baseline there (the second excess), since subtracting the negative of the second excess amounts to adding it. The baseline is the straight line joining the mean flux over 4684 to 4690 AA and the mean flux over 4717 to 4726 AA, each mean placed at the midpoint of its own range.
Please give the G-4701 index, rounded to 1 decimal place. -4.3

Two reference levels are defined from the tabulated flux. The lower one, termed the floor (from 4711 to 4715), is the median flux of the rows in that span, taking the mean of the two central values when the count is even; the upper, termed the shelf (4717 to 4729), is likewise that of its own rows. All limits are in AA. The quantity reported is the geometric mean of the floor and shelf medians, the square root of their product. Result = 21.7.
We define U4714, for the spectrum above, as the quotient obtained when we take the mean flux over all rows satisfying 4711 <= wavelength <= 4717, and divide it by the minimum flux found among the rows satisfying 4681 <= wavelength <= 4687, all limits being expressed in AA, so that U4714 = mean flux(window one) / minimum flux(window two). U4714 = 0.97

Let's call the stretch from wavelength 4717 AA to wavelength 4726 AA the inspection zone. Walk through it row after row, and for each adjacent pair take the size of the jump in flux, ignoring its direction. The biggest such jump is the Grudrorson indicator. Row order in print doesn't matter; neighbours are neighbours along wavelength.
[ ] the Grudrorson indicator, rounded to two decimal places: 3.53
